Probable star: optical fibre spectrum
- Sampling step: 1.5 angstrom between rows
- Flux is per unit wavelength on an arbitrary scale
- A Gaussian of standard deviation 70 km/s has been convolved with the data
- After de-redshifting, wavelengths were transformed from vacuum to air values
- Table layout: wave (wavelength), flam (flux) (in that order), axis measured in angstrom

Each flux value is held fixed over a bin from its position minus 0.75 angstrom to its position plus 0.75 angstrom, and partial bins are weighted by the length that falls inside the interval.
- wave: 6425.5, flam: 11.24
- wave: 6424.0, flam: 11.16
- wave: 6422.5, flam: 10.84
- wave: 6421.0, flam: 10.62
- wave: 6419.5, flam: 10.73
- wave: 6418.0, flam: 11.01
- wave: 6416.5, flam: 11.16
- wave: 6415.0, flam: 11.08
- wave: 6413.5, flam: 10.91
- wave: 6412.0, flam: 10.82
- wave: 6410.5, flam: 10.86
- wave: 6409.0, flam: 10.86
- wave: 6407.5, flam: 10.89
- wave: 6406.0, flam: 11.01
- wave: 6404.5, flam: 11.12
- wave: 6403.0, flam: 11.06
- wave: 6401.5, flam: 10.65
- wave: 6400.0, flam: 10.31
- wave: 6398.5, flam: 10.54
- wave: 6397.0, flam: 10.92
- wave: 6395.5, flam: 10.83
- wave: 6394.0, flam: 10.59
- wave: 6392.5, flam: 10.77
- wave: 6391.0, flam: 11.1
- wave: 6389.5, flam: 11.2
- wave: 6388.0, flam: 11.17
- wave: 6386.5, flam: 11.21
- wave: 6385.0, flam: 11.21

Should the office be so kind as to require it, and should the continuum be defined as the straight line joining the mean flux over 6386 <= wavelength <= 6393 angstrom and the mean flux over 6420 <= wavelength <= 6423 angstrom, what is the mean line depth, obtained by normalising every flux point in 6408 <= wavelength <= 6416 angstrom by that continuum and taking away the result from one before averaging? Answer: -0.01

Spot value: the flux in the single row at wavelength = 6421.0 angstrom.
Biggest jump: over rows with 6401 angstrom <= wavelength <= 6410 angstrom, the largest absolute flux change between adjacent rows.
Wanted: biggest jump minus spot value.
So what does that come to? -10.21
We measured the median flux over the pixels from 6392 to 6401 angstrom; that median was 10.7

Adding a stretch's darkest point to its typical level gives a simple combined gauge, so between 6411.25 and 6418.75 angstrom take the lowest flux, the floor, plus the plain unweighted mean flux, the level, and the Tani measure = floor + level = 21.8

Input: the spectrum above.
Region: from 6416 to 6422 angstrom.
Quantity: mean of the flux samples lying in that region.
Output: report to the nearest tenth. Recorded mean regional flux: 10.9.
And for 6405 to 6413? 10.9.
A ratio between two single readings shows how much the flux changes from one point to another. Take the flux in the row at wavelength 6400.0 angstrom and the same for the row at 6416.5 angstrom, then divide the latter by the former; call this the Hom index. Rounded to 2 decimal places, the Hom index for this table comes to 1.08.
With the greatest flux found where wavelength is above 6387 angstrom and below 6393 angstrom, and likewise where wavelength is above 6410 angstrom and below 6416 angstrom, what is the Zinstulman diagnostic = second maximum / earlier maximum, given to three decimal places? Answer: 0.989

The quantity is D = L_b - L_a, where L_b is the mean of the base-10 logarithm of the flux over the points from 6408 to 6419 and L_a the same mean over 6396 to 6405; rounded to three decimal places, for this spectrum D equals 0.008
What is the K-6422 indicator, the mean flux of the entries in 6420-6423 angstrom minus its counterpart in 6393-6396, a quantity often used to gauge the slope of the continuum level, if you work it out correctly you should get 0.02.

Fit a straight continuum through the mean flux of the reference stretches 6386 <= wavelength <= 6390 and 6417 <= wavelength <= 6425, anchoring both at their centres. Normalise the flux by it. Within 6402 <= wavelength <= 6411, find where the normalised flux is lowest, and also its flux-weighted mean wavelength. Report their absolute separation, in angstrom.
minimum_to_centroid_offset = 2.3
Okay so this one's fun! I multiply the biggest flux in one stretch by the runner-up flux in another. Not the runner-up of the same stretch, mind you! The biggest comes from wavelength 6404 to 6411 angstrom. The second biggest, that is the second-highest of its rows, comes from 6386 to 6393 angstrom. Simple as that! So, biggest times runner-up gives 125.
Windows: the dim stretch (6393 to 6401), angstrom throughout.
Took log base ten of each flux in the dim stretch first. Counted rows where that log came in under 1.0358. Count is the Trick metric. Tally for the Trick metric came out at 4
